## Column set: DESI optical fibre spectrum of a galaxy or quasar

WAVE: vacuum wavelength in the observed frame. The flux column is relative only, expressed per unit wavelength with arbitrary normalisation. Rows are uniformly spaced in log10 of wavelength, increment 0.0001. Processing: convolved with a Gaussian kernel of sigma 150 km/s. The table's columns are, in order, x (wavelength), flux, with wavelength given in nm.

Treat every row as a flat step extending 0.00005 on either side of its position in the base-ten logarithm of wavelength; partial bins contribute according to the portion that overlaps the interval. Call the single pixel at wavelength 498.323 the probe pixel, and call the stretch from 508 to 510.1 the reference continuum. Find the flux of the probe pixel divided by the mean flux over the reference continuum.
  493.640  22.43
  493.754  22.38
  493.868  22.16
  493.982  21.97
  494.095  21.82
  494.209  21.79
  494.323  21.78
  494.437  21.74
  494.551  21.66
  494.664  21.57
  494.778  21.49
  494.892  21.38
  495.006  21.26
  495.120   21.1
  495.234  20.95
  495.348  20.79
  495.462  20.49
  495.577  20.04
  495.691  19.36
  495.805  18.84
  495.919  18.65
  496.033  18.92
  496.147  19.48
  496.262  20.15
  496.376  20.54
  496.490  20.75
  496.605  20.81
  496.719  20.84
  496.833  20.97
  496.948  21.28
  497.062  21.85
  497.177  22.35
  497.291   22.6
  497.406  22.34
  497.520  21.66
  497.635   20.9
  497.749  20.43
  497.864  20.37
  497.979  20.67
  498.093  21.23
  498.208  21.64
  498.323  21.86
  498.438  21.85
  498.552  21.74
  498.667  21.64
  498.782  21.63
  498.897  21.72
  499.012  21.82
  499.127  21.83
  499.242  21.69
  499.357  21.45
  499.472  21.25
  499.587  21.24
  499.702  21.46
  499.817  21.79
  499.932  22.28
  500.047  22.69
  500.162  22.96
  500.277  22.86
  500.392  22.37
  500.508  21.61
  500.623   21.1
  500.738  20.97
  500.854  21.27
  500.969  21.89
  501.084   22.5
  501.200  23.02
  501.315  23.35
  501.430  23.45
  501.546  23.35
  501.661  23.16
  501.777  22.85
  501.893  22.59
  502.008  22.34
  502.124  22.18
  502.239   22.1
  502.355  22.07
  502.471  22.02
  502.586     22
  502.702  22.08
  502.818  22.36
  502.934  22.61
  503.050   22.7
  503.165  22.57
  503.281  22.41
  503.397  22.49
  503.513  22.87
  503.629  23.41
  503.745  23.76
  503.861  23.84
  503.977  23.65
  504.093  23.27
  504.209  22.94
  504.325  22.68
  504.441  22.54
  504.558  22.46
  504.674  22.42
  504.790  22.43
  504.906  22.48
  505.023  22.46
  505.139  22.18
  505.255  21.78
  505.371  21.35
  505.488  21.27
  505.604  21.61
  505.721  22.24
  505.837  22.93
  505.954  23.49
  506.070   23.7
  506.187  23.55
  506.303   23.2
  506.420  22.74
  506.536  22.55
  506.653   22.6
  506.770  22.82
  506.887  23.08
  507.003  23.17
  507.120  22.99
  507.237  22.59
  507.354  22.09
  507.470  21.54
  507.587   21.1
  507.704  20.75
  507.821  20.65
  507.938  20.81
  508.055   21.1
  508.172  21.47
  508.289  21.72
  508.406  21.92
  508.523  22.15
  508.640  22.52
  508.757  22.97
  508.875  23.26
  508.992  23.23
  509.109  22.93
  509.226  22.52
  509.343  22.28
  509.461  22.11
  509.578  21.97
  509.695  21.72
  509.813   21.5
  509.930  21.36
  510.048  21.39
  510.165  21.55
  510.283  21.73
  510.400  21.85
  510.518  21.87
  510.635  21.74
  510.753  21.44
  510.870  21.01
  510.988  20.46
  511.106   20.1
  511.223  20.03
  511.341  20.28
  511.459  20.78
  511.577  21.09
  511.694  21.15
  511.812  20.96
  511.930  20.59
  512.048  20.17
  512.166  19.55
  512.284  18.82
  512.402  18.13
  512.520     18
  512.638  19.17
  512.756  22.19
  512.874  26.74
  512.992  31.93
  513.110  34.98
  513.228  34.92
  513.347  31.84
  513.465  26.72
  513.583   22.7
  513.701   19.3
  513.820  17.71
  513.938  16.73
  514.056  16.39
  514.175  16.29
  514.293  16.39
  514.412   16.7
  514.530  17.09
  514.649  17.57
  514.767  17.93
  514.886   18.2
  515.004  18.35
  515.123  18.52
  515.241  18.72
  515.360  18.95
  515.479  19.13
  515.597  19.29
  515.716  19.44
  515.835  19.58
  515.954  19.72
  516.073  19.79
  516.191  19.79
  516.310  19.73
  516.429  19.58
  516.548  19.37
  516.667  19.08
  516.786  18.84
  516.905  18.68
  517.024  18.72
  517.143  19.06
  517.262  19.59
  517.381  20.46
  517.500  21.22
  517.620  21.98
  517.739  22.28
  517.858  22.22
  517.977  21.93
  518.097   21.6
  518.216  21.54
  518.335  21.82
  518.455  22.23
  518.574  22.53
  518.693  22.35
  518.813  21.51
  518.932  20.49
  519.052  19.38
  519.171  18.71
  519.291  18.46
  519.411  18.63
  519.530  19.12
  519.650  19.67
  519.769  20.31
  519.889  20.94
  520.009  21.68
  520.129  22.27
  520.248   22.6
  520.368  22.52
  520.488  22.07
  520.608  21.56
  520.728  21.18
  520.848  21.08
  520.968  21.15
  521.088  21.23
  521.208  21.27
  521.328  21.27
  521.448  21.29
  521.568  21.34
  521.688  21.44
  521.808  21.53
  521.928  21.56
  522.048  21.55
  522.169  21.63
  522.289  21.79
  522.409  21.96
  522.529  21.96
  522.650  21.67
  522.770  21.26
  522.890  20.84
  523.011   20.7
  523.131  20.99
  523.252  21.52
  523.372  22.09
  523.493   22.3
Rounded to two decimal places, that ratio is 0.99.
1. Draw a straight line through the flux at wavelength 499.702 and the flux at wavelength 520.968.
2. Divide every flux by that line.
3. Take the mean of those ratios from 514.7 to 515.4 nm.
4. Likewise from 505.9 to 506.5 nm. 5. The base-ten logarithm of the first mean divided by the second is -0.10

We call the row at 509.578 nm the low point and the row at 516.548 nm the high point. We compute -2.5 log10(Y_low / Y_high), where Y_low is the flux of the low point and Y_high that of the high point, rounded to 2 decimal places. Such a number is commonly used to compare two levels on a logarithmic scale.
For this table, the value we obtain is -0.14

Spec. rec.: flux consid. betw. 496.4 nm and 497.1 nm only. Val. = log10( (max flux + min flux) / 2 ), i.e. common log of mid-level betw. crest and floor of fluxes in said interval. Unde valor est 1.33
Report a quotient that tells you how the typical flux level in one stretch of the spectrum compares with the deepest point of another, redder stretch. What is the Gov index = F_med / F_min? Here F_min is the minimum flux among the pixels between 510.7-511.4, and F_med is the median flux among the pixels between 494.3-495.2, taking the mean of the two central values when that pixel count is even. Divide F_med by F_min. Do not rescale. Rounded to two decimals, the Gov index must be 1.07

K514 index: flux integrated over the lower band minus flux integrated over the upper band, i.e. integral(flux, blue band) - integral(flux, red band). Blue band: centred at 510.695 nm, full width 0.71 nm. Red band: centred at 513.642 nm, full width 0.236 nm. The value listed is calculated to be 10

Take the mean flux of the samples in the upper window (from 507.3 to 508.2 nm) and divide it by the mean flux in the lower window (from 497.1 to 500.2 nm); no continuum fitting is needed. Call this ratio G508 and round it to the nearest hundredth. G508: 0.98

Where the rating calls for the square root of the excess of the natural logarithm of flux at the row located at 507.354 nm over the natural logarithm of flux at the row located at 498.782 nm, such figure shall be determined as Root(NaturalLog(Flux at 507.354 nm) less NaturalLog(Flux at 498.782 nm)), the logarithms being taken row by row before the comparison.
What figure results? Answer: 0.15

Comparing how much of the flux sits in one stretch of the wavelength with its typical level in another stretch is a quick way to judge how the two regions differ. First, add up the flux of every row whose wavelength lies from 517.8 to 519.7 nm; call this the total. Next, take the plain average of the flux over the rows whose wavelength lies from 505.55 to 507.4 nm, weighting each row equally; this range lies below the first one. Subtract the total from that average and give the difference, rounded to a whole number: -309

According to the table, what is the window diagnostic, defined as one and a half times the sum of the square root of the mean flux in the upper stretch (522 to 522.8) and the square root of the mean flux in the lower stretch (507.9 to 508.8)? 14.0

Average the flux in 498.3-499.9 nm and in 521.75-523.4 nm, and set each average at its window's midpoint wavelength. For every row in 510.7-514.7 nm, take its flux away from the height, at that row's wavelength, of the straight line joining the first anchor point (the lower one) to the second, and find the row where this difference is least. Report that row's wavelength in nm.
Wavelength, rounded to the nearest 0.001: 513.110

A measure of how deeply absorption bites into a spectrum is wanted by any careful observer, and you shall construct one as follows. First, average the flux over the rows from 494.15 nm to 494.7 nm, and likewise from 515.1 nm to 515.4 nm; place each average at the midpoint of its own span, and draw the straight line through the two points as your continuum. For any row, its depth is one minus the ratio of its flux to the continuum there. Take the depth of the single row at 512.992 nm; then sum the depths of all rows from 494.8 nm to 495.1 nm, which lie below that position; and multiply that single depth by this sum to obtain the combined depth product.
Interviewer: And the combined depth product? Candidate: -0.02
